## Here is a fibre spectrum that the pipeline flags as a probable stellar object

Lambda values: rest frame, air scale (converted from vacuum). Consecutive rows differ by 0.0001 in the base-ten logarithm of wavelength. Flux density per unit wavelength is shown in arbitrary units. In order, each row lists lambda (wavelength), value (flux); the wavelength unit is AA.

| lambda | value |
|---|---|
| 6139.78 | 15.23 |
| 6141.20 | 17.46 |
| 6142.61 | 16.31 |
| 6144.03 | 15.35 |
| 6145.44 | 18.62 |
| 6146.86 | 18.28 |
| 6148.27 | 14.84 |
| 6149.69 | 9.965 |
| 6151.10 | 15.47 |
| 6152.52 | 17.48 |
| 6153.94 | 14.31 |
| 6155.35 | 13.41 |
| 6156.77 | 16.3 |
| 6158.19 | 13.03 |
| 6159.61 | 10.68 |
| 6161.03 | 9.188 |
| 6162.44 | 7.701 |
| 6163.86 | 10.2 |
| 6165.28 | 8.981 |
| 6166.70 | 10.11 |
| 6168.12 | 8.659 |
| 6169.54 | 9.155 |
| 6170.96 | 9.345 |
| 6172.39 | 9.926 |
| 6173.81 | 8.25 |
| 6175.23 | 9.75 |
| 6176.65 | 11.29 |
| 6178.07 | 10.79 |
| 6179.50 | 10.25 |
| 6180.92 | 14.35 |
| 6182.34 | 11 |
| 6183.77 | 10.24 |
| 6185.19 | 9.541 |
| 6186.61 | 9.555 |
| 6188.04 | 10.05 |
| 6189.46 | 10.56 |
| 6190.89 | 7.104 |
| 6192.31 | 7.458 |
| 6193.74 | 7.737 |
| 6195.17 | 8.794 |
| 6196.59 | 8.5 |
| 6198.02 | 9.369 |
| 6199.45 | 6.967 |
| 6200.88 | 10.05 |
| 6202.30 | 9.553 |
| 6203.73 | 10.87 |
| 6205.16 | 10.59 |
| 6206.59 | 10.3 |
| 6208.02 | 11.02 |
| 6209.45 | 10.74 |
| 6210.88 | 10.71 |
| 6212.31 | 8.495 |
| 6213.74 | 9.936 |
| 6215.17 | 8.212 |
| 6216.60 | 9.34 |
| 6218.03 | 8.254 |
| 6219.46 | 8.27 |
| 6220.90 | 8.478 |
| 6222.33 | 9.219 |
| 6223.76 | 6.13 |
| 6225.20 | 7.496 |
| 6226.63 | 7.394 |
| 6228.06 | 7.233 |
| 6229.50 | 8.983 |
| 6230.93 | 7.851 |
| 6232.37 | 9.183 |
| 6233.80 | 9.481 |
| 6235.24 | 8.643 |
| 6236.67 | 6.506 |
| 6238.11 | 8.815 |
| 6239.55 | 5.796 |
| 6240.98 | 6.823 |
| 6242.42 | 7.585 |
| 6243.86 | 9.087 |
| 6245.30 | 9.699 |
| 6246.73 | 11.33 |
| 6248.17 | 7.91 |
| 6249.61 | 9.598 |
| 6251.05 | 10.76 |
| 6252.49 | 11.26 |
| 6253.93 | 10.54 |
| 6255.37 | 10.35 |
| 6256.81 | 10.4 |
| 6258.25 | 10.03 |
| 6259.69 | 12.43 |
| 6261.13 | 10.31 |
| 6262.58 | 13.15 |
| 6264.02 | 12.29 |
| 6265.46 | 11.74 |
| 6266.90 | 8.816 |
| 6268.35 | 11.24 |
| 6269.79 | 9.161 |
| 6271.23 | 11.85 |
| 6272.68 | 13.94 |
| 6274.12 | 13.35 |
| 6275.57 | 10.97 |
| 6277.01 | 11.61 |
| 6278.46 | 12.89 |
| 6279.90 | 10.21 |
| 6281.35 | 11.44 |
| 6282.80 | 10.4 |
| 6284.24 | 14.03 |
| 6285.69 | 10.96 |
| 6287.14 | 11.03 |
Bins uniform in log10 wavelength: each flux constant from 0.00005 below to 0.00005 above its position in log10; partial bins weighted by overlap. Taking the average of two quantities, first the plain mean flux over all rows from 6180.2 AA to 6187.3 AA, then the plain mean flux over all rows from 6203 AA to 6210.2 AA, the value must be 11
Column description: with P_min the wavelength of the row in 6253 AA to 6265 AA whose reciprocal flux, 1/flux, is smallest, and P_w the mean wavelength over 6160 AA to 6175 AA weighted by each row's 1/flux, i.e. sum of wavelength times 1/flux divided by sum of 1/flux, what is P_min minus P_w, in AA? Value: 95.2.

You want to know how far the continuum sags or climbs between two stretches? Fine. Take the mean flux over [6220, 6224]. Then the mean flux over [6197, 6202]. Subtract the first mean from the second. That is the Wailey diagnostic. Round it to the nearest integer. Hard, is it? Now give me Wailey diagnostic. 1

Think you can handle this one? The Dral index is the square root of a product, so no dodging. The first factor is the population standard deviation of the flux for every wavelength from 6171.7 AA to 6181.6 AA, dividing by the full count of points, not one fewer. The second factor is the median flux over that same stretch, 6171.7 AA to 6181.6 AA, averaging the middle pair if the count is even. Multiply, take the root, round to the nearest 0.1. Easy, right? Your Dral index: 4.2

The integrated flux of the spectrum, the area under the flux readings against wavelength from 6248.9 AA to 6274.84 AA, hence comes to 290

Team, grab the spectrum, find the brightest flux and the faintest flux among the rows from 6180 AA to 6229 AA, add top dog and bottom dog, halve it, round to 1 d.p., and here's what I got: 10.2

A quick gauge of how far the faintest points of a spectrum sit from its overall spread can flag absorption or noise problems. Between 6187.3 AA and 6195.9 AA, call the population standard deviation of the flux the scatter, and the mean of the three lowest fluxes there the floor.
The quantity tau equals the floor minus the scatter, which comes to 6.1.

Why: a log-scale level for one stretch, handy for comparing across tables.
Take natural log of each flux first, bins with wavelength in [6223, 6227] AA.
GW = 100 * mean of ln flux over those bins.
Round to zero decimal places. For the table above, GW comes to 194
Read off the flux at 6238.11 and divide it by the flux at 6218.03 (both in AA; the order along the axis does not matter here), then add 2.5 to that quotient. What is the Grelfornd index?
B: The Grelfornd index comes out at 3.57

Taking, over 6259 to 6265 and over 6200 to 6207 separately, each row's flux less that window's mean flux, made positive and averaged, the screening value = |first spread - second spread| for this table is 0.49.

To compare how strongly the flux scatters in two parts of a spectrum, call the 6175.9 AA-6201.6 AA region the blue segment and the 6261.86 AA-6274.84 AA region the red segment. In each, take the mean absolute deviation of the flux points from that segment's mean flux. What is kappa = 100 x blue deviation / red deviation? 99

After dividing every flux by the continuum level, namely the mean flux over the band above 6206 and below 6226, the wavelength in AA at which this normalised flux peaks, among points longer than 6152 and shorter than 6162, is 6152.52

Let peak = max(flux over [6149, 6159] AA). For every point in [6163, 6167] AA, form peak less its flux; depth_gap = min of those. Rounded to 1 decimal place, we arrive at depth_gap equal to 7.3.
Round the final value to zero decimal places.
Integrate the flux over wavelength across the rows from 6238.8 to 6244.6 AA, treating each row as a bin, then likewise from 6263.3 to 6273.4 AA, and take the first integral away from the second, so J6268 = 72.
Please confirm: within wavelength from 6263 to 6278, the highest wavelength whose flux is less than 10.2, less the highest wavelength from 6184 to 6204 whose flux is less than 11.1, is 66.1 AA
